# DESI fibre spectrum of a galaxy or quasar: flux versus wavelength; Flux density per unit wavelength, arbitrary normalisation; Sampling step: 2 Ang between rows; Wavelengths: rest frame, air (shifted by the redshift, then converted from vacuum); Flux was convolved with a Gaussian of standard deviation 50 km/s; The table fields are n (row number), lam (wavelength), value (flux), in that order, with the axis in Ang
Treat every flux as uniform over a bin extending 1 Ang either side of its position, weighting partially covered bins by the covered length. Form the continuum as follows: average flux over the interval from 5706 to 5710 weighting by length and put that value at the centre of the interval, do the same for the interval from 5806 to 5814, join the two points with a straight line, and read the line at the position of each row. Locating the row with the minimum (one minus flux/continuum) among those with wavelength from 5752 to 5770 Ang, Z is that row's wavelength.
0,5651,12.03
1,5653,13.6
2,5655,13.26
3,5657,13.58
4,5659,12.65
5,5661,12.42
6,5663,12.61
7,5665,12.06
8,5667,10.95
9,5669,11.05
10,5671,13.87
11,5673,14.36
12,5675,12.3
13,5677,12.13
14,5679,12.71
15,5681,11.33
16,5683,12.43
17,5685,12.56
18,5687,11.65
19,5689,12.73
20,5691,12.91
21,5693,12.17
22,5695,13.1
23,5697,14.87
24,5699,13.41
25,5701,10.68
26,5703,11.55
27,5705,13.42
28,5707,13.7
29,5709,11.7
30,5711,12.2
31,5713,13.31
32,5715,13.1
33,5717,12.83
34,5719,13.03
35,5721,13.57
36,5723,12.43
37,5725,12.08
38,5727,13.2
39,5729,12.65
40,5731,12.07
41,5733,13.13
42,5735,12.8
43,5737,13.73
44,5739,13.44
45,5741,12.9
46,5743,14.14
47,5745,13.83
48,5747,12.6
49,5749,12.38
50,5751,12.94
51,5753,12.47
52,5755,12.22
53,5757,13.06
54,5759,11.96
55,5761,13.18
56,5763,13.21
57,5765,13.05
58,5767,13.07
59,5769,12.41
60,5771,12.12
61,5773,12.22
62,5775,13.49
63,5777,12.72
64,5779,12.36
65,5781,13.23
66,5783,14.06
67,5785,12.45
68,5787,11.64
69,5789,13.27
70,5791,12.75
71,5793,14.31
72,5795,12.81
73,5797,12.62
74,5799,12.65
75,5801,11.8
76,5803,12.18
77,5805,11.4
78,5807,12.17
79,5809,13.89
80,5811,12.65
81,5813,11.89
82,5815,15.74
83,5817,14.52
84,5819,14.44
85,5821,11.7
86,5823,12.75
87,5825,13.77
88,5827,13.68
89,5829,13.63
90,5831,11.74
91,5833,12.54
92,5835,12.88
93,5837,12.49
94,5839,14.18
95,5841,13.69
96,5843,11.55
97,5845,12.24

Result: 5763 Ang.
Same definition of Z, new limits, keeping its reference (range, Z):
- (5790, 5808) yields 5793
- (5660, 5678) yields 5673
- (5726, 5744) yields 5743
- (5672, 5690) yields 5673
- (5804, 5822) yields 5815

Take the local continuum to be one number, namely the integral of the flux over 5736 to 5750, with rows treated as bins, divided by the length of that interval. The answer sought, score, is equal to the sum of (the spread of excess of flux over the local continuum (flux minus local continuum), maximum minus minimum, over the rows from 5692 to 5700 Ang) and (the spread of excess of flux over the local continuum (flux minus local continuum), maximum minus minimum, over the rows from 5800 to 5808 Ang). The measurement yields 3.5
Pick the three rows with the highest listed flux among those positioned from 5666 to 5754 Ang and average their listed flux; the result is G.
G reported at 14.5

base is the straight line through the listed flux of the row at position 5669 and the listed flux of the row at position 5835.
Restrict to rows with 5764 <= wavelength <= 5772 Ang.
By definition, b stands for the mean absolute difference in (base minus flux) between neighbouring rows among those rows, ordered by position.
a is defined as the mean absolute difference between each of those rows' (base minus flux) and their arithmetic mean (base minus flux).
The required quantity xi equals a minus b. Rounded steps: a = 0.4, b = 0.33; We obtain 0.09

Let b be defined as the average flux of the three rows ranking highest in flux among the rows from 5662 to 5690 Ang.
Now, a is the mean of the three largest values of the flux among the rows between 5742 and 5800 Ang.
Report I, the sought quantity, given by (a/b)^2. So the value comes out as 1.08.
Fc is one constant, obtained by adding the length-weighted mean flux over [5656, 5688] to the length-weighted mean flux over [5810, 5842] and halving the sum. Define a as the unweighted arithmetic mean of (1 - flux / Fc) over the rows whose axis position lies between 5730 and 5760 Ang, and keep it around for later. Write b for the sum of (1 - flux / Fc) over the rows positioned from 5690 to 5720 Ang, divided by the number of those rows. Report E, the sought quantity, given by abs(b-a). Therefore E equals 0.009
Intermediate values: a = -0.005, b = 0.0034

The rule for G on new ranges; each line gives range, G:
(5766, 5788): 13.6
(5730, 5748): 13.9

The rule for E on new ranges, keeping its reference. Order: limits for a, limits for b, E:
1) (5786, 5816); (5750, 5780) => 0.007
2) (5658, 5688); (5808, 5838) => 0.069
